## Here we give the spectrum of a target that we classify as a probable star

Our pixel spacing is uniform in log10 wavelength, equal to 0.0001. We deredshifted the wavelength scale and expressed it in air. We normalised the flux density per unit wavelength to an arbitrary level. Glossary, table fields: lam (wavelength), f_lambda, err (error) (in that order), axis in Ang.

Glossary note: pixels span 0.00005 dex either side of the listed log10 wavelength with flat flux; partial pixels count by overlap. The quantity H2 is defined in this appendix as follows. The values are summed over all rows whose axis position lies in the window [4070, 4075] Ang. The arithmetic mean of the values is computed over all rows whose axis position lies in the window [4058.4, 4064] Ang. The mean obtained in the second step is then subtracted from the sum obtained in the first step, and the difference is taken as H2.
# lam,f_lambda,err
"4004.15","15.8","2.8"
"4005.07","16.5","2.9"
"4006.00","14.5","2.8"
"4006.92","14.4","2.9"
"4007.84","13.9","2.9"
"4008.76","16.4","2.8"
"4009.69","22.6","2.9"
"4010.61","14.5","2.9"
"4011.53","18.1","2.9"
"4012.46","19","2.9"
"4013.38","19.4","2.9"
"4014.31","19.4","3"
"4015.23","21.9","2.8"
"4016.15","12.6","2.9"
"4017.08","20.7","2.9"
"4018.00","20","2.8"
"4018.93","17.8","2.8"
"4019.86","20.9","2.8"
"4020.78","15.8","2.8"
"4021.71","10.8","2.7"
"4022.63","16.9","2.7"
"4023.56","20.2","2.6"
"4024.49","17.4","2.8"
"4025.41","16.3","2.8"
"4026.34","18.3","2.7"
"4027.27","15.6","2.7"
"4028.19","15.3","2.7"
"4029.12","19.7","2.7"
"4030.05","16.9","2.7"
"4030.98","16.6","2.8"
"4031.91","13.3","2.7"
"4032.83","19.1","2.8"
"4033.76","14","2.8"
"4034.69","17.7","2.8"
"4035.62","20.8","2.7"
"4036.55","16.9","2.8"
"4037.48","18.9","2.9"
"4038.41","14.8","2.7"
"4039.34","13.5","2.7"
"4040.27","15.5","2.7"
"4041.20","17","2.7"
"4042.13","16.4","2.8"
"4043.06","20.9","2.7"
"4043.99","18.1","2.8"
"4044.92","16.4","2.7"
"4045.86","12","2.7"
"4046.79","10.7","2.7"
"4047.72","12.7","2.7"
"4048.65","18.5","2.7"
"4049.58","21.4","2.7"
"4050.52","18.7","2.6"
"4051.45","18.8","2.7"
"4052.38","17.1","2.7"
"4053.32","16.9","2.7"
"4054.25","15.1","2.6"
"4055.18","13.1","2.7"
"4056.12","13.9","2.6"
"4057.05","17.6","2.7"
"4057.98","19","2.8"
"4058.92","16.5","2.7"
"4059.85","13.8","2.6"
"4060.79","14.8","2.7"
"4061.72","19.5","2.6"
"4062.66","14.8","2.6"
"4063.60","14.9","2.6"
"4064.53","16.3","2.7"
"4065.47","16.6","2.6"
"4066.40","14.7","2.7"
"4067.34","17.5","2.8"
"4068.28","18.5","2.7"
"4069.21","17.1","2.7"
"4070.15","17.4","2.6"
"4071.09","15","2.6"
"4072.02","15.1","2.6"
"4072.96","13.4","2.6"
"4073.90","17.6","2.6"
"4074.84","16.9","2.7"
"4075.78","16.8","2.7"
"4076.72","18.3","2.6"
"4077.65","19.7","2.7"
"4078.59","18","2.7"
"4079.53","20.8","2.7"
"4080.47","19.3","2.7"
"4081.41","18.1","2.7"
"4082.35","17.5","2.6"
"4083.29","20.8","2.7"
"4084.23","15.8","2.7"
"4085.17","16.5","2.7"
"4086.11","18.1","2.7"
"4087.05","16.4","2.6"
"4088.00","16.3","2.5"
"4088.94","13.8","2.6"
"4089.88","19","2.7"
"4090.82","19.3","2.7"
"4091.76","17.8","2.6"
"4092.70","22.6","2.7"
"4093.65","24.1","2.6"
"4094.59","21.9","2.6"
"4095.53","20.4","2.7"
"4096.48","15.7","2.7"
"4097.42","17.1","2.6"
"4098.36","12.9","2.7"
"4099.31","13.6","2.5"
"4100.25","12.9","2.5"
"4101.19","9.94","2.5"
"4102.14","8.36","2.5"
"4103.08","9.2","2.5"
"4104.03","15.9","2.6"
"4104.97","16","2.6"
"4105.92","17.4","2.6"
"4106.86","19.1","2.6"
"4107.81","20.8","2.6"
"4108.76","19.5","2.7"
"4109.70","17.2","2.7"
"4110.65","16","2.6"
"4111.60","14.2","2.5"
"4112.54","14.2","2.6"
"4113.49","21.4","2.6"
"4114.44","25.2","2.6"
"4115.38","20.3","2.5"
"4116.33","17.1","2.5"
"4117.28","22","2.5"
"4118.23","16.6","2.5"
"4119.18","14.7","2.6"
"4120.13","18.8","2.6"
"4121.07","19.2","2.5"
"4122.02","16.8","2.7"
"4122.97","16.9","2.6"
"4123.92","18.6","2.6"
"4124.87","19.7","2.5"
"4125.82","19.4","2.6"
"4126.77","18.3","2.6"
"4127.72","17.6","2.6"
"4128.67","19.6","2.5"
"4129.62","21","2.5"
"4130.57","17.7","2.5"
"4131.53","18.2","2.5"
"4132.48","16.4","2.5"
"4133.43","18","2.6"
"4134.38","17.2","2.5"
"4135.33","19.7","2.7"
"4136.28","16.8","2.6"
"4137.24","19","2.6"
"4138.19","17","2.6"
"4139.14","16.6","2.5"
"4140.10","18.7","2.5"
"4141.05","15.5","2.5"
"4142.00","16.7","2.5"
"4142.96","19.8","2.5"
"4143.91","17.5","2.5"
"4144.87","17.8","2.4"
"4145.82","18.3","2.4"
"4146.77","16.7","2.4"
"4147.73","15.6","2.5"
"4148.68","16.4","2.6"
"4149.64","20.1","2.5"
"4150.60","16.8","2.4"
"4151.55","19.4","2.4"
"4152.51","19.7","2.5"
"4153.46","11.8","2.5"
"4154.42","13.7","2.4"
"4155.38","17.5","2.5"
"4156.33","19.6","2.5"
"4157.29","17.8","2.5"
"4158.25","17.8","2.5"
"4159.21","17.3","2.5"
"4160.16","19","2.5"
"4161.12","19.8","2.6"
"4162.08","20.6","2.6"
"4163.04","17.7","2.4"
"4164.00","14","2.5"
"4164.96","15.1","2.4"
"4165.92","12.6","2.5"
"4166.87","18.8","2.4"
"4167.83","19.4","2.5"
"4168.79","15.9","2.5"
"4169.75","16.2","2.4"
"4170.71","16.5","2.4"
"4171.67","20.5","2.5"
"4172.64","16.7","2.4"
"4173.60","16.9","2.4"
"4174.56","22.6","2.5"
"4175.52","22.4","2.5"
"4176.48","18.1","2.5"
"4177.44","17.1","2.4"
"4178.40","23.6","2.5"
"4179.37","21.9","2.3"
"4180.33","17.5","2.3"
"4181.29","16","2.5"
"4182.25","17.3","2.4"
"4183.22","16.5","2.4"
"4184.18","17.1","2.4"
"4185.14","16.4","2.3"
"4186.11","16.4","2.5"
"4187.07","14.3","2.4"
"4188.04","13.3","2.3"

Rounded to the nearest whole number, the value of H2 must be 80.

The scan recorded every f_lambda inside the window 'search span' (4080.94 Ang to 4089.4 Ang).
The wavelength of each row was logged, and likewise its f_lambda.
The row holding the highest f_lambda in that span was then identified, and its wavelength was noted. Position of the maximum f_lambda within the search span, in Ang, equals 4083.29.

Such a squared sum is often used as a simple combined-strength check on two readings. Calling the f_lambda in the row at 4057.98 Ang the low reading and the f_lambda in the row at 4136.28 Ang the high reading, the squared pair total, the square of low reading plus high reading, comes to 1282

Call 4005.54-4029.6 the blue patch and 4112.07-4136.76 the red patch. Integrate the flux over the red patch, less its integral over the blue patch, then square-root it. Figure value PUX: 6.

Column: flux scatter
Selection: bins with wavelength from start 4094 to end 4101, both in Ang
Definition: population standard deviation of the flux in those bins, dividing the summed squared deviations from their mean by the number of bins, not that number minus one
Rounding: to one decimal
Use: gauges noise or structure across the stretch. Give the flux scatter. 3.4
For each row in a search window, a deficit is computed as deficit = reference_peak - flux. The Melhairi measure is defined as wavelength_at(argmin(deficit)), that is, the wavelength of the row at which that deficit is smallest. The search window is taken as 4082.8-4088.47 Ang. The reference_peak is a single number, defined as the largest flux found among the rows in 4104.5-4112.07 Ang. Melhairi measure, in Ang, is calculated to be 4083.29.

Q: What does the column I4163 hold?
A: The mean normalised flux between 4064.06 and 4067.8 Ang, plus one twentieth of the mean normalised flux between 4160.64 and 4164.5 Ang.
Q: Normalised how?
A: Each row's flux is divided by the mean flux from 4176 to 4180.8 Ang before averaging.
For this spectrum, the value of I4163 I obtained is 0.875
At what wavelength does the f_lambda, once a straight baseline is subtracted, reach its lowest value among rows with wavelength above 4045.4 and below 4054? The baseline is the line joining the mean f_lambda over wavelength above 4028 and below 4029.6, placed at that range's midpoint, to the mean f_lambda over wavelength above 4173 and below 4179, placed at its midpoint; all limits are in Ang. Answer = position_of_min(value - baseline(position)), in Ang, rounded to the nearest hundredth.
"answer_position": 4046.79 Ang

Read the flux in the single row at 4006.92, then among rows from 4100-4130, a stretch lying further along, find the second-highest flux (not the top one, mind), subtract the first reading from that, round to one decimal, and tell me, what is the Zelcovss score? 7.6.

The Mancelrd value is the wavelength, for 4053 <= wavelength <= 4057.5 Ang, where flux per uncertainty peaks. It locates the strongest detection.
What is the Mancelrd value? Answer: 4057.05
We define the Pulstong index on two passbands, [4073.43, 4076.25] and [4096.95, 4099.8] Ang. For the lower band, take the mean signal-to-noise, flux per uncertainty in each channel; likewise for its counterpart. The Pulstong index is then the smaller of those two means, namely 5.6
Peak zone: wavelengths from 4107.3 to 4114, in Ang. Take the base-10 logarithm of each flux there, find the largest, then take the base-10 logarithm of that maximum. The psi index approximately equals 0.124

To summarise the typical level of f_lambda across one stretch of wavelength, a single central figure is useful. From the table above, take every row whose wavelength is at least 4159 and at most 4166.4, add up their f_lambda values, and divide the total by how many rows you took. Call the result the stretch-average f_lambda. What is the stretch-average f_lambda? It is 17.0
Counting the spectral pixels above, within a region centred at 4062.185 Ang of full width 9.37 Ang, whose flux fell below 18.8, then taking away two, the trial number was 6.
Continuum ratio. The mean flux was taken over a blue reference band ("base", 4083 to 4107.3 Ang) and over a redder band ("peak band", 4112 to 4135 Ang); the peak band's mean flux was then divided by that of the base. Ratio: 1.12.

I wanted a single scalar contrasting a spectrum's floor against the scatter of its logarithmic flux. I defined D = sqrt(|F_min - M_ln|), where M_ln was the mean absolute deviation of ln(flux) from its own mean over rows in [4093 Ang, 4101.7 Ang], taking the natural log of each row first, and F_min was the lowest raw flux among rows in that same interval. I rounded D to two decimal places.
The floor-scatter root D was 3.12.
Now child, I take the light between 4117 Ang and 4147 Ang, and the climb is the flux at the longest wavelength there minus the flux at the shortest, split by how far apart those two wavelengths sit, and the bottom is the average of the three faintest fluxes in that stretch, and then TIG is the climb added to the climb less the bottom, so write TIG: -15.9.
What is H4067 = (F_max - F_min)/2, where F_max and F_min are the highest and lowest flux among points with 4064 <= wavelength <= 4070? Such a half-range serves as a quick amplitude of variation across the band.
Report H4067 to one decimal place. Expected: 1.9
